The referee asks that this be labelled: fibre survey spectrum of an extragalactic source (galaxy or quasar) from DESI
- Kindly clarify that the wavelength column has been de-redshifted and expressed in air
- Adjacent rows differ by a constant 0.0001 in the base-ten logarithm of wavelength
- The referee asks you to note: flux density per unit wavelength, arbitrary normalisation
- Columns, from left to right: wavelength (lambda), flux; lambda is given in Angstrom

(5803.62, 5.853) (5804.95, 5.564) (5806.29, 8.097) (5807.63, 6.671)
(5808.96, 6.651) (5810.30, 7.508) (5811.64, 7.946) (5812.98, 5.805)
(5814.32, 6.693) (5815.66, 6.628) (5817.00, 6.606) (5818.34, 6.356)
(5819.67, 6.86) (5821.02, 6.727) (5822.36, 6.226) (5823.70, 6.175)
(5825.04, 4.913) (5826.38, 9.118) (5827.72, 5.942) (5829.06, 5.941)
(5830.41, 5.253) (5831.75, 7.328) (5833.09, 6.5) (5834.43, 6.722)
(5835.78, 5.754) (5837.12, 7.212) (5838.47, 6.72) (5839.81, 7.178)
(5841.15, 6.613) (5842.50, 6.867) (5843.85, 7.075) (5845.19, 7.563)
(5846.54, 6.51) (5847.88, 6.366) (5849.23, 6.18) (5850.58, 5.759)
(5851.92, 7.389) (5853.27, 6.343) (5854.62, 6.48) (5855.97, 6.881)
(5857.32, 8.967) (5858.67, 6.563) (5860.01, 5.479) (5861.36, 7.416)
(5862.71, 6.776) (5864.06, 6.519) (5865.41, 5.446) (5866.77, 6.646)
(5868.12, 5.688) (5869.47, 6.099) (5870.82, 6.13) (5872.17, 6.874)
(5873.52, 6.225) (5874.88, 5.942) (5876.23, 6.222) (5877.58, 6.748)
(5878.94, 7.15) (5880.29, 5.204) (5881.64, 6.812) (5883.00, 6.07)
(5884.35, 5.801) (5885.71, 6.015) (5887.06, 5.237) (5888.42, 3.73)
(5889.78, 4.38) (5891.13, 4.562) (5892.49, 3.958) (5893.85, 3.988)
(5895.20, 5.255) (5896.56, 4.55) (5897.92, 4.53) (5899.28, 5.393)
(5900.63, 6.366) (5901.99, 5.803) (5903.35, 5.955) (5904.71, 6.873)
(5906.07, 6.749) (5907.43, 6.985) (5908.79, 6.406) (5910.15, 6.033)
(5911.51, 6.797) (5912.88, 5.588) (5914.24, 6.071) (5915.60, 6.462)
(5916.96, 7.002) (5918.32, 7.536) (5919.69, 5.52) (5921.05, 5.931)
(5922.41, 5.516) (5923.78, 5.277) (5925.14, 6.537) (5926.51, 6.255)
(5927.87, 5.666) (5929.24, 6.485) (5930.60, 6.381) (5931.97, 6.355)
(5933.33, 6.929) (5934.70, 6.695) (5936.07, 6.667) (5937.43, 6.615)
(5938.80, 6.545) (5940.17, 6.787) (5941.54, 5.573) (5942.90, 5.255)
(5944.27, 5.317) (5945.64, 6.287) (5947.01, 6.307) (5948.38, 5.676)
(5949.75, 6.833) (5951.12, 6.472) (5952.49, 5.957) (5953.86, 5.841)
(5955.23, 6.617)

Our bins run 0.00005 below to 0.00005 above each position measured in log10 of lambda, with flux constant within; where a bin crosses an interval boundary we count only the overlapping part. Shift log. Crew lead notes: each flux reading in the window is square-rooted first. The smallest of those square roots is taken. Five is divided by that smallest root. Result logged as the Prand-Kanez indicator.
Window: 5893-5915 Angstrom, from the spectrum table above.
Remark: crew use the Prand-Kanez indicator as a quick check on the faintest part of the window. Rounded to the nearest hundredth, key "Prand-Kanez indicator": 2.50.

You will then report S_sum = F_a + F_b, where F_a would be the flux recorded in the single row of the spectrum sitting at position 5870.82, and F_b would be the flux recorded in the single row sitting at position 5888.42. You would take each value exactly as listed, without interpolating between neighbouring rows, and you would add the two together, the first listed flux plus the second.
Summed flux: 10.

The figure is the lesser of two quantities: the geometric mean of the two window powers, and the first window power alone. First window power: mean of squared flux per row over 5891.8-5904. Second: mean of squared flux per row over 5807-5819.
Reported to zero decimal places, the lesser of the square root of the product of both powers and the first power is 27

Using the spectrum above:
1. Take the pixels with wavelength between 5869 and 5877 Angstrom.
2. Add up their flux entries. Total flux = 37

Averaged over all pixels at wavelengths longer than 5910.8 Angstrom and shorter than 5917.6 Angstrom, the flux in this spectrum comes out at 6.4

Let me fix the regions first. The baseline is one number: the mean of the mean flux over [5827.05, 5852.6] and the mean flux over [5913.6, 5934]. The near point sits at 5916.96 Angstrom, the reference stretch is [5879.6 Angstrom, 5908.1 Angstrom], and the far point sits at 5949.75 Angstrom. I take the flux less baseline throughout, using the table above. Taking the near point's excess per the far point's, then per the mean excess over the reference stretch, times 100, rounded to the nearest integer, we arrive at -144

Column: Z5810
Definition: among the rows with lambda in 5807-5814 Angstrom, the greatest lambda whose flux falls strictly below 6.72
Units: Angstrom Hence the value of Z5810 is 5812.98 Angstrom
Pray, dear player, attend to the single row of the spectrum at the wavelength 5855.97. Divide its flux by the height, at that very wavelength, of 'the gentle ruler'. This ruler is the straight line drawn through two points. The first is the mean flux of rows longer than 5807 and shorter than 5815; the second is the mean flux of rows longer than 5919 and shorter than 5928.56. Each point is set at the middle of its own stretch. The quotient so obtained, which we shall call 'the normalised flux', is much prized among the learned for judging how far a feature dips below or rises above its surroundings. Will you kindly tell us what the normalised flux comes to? 1.07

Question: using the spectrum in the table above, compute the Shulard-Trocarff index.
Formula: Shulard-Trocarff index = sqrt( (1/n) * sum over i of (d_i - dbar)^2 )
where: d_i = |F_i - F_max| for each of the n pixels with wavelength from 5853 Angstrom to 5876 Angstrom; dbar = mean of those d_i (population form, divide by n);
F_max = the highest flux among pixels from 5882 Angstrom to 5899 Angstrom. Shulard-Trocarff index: 0.65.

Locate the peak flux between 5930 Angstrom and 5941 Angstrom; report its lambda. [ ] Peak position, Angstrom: 5933.33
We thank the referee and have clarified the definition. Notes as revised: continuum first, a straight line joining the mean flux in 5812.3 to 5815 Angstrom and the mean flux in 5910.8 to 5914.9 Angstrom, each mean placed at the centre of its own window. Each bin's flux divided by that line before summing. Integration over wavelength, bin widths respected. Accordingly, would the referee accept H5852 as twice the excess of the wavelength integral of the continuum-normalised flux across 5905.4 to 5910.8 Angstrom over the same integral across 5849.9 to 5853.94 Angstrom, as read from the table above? 3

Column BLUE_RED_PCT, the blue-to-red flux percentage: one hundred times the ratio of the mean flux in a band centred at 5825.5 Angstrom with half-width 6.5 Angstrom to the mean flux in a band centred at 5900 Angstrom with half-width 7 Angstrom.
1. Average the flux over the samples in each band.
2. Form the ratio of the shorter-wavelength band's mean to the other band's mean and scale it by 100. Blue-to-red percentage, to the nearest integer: 116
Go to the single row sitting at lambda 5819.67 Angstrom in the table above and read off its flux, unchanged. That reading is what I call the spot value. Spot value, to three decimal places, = 6.860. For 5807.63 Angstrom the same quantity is 6.671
